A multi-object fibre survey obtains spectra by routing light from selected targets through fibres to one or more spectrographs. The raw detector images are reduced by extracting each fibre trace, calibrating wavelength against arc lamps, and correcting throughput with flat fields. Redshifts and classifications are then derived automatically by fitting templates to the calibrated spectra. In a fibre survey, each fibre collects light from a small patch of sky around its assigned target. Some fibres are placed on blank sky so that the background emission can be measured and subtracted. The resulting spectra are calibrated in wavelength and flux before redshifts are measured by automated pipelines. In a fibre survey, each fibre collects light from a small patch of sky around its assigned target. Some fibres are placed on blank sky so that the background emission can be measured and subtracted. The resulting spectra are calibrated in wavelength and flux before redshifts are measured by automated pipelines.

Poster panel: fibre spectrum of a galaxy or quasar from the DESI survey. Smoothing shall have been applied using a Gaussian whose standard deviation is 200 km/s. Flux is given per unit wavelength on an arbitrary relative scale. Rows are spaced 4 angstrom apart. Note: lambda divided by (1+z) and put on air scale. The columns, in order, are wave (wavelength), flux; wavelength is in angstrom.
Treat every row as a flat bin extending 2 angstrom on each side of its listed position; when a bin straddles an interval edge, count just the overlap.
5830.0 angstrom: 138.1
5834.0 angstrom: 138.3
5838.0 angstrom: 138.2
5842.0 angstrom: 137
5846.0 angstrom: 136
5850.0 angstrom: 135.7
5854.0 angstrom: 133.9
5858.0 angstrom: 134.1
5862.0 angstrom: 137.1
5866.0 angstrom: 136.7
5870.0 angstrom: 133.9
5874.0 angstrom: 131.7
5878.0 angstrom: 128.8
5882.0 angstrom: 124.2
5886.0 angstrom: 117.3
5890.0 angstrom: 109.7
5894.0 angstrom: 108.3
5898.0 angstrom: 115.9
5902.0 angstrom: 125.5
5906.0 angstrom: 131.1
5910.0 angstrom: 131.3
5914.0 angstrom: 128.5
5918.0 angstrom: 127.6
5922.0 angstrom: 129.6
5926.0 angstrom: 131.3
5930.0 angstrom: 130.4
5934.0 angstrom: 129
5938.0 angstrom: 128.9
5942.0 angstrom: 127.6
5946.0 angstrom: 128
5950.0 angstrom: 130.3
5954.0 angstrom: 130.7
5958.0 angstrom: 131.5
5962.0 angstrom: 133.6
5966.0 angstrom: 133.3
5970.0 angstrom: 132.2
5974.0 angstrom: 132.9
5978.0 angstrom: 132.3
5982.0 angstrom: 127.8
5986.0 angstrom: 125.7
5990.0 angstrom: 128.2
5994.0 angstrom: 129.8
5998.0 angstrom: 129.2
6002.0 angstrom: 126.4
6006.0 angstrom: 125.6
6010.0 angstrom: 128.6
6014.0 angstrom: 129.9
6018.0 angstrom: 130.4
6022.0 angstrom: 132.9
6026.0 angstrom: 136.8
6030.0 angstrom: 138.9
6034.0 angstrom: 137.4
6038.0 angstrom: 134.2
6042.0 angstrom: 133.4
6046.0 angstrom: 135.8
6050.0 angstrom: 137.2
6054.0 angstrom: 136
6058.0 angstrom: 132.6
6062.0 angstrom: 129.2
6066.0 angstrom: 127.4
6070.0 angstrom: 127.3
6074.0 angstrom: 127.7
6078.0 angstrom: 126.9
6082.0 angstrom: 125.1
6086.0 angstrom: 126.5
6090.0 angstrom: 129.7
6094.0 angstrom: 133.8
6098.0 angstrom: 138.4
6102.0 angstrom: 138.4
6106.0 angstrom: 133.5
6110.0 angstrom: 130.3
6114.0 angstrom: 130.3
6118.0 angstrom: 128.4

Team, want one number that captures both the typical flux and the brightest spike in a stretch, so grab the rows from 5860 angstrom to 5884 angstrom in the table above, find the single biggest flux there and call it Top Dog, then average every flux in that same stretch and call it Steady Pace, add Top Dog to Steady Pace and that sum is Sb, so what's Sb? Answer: 269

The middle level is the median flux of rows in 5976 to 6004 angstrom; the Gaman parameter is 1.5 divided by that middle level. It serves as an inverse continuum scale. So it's 0.0117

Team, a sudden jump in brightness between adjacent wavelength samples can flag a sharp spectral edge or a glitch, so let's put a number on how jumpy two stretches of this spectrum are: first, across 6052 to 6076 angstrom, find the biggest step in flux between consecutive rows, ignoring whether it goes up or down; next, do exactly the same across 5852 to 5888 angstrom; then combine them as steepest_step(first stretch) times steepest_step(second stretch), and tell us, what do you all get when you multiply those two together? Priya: 23.5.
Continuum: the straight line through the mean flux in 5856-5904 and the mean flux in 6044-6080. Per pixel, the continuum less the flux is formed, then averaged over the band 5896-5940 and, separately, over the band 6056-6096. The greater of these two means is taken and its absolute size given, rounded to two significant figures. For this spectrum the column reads 3.0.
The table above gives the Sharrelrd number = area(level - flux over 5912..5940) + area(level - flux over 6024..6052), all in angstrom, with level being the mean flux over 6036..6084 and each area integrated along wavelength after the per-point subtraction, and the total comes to -96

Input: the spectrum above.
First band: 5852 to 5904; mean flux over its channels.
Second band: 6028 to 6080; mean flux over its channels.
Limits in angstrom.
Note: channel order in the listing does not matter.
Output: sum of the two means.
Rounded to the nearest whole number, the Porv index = 259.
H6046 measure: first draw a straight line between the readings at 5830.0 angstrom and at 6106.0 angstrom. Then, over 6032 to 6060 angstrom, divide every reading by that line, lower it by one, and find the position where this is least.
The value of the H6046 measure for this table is 6058.0 angstrom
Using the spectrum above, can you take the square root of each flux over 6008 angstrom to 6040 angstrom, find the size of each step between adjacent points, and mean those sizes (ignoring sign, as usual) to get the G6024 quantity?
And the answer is 0.092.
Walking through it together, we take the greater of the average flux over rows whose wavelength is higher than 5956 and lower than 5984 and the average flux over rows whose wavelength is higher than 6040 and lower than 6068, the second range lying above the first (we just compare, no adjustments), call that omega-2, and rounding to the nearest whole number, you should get 133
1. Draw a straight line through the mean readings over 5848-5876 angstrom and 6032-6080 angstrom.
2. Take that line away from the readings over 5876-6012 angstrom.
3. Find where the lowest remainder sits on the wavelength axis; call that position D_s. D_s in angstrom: 5894.0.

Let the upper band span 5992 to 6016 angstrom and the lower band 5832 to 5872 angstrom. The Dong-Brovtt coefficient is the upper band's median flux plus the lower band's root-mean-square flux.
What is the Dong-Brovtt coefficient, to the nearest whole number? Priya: 265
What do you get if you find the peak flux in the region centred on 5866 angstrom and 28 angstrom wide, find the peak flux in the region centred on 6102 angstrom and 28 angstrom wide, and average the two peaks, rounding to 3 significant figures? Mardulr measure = 138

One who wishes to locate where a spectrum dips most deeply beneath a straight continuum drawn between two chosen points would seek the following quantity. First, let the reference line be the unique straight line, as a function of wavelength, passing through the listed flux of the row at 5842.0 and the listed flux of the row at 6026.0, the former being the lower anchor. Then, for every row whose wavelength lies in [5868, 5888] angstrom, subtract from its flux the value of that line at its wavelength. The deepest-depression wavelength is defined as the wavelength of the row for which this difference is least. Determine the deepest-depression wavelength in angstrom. 5886.0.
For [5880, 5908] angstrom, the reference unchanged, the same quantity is 5894.0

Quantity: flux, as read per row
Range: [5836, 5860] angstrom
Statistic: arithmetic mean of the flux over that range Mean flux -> 136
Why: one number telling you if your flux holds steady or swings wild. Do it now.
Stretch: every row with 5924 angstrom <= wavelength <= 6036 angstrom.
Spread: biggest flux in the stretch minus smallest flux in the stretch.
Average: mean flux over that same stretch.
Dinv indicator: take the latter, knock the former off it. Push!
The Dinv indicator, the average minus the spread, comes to 117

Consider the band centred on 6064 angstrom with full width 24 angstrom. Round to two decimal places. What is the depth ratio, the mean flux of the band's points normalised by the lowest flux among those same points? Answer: 1.02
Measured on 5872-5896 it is 1.11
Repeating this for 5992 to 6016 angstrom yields 1.02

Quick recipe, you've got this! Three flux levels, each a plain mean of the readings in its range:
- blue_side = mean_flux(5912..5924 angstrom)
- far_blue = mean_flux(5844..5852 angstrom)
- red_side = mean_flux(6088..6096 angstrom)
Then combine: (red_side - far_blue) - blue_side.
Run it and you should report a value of -133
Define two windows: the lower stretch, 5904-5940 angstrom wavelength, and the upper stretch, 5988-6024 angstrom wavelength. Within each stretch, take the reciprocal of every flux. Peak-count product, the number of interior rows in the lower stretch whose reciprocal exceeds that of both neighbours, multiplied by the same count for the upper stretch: 1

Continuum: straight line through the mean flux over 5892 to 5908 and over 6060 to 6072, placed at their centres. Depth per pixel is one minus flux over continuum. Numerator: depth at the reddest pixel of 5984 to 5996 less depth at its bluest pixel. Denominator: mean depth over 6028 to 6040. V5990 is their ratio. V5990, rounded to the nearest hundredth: 0.36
